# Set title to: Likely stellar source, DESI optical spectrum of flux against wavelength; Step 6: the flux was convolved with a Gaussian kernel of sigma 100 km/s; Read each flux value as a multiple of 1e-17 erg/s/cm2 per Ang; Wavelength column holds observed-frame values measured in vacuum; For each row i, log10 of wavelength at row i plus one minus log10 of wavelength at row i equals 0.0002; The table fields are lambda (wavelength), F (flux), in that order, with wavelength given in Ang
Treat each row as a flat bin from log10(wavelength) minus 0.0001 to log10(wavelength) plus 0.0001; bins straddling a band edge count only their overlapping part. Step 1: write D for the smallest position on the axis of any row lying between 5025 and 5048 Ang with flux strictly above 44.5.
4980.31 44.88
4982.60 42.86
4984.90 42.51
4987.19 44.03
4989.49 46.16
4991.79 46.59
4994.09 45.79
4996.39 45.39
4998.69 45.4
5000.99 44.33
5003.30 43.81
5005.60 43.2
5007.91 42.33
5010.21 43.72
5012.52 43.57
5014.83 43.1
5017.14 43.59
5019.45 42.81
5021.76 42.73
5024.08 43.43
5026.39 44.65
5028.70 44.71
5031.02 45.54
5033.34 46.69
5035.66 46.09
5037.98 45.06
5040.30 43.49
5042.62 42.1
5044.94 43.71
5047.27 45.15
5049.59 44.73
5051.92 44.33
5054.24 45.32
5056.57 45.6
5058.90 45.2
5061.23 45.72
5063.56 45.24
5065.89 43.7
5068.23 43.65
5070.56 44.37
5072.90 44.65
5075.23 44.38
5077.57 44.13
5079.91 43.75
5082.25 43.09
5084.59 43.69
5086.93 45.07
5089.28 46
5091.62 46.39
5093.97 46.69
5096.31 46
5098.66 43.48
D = 5026.39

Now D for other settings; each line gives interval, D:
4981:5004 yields 4989.49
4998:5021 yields 4998.69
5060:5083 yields 5061.23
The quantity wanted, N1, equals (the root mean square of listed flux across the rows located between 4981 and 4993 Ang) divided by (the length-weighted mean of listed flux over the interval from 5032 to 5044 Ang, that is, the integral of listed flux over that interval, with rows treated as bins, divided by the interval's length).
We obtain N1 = 1.00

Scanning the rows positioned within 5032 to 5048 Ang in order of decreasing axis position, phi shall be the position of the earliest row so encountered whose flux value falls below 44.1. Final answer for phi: 5044.94 Ang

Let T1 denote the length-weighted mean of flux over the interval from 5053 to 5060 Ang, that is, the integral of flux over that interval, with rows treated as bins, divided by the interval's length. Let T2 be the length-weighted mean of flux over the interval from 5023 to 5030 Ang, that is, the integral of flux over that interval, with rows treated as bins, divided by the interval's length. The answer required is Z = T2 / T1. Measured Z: 0.977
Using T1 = 45.4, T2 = 44.3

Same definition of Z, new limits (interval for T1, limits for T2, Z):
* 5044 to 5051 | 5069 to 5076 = 0.999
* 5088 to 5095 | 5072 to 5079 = 0.959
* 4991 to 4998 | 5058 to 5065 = 0.989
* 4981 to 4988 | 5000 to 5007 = 1.010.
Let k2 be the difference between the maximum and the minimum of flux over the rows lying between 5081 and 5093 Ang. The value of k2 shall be 3.3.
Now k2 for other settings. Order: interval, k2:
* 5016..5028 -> 1.9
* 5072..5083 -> 1.6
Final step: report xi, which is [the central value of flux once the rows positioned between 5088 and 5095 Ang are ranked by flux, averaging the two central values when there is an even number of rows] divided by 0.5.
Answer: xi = 92.8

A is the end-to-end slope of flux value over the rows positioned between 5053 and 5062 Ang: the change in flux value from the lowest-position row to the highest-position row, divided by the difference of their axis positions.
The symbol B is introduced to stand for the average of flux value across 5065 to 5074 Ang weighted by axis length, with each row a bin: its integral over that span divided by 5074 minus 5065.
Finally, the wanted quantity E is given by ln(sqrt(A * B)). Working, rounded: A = 0.1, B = 44.1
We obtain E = 0.5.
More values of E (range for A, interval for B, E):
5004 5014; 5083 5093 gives 0.4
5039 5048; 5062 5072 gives 1.2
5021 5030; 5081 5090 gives 1.3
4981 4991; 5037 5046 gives 1.5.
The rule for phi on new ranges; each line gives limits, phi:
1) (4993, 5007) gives 5005.60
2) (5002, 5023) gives 5021.76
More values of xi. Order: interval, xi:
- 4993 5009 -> 88.7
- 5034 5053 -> 89.1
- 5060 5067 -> 90.5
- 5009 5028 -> 87.0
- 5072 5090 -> 88.5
